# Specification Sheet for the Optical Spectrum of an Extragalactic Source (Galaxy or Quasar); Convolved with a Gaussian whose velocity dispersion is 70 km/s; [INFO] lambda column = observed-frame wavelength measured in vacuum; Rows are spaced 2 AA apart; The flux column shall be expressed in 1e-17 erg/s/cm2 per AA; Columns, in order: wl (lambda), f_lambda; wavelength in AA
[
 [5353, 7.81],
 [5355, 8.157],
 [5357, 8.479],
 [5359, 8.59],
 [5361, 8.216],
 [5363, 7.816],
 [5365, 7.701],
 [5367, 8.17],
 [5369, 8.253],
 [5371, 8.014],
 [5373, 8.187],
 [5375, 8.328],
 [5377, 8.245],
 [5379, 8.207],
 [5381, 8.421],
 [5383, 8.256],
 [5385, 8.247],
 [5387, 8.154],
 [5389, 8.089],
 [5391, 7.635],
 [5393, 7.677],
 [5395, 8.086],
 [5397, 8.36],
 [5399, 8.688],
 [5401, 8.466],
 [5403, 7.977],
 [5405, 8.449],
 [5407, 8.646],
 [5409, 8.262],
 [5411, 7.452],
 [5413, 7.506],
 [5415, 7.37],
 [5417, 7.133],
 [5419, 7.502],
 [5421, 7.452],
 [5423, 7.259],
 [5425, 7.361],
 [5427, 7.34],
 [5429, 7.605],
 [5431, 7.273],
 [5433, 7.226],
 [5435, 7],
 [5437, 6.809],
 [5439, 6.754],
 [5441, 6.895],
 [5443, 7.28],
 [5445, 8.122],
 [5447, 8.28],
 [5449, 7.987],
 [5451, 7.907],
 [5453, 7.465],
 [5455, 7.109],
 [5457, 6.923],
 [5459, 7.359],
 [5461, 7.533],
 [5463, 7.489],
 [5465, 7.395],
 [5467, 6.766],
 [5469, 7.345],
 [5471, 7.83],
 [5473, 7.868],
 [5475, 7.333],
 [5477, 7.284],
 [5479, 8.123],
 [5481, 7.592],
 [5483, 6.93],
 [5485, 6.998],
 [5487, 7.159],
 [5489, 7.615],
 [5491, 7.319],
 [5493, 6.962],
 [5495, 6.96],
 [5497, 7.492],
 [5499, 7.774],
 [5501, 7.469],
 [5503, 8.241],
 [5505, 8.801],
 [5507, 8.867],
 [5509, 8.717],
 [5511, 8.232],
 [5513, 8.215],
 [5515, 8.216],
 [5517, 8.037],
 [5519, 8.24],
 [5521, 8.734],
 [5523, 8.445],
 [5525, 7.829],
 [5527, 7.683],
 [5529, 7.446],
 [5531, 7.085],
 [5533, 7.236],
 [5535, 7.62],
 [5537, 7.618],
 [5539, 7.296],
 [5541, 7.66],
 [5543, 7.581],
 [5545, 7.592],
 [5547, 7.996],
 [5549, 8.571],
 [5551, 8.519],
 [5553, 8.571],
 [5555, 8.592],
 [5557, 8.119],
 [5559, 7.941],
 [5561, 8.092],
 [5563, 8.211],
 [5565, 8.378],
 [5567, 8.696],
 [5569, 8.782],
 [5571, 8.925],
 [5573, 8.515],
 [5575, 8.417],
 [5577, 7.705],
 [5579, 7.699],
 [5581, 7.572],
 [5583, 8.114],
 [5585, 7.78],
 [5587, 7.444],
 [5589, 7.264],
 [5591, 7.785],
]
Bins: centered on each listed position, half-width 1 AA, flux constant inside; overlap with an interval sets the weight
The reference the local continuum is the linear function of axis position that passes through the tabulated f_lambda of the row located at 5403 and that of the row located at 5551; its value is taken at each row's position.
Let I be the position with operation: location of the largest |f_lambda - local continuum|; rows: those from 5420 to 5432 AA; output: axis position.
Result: 5431 AA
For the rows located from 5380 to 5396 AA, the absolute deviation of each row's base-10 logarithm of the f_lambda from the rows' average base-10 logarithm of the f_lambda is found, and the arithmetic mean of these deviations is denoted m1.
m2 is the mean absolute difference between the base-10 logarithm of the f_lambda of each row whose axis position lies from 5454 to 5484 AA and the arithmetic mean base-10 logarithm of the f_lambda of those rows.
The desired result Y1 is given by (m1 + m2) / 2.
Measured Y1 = 0.014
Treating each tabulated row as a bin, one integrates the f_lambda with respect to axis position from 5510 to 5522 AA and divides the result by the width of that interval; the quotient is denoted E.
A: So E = 8.3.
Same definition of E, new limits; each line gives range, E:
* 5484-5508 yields 7.6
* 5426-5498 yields 7.4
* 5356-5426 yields 8.0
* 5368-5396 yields 8.1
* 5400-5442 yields 7.5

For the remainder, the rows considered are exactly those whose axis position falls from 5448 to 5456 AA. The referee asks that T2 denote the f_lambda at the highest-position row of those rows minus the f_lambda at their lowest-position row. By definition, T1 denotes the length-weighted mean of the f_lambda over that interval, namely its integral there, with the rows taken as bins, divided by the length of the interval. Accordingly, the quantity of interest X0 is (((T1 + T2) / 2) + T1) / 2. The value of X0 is 5.5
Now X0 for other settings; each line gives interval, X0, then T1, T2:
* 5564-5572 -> 6.7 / 8.70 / 0.5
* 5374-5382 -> 6.2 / 8.30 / 0.1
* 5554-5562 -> 6.0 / 8.19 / -0.5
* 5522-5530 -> 5.6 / 7.85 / -1.0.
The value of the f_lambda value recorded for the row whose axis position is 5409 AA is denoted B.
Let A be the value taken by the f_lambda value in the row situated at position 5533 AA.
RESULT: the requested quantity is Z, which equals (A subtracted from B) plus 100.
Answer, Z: 101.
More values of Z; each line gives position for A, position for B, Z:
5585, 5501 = 100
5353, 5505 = 101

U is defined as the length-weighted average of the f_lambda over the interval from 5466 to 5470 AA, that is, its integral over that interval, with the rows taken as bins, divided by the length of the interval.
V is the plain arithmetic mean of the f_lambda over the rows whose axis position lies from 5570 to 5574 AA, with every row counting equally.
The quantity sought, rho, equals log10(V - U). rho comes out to 0.2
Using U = 7.06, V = 8.72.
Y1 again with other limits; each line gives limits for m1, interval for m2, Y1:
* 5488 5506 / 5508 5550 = 0.023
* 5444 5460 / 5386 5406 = 0.019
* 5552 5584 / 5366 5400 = 0.013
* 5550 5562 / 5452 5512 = 0.019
